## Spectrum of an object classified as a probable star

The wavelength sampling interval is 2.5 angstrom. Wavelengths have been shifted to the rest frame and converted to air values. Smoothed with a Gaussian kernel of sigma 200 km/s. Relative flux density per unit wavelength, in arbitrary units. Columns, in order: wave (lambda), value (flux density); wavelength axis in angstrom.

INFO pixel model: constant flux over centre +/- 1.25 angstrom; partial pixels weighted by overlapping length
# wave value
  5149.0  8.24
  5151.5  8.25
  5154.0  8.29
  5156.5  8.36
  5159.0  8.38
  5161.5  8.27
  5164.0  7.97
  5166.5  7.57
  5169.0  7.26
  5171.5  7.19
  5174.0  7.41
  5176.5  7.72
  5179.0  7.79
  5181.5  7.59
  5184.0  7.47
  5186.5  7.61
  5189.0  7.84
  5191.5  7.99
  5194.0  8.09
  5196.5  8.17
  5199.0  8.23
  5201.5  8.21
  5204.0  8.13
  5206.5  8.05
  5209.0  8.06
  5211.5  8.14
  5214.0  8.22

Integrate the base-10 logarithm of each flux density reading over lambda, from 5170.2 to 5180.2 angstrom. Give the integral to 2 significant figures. 8.8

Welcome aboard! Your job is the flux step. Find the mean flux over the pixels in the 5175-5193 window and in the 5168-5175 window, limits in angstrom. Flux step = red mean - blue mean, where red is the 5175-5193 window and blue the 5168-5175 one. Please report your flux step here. 0.4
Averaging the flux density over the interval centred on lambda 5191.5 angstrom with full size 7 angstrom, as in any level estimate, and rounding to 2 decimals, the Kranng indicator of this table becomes 7.97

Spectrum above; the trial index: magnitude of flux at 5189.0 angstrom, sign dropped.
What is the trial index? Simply 7.8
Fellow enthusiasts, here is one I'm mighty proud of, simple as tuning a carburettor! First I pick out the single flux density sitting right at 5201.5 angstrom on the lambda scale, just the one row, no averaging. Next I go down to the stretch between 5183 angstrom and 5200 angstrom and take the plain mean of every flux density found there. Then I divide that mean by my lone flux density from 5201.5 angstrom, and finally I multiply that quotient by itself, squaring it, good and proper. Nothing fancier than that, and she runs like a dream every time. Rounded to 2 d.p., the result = 0.93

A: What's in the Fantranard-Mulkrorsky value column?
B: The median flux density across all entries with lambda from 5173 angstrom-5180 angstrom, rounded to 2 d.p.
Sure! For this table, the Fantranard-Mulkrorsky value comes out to 7.72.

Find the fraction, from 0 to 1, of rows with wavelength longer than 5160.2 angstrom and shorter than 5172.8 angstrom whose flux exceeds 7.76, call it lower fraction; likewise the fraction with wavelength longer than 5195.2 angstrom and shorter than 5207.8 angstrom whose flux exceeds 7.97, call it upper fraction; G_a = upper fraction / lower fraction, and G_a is 2.5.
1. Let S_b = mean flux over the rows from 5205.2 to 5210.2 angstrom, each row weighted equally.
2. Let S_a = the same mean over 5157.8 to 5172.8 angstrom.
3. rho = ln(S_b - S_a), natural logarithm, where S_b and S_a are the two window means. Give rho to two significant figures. -1.3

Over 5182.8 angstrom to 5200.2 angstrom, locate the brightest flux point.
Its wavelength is 5199.0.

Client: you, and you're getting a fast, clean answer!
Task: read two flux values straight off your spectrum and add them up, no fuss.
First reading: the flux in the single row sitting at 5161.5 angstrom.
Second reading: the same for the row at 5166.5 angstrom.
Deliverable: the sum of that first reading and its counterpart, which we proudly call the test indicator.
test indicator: 15.8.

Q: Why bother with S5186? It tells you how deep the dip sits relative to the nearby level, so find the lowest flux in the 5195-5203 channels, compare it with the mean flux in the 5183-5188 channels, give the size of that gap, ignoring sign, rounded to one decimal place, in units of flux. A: 0.6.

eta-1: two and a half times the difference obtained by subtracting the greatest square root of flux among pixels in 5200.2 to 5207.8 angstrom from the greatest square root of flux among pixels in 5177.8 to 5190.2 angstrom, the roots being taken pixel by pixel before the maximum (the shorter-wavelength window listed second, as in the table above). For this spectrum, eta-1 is -0.16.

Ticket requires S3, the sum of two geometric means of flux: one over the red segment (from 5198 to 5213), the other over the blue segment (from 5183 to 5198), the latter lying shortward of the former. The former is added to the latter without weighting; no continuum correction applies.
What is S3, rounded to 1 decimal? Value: 16.0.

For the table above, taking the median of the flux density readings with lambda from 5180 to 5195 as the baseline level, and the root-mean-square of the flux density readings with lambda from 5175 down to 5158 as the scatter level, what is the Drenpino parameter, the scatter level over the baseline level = 1.00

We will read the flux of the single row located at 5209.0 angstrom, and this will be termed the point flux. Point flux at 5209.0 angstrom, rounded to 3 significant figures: 8.06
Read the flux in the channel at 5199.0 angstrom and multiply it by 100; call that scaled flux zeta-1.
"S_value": 823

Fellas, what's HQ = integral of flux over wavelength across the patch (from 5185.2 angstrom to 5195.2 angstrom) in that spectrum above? 79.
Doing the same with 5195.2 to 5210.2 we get 122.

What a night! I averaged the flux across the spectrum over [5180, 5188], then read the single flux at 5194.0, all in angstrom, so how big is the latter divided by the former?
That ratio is 1.07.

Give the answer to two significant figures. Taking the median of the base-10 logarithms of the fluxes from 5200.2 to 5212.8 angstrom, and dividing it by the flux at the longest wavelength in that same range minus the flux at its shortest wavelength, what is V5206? -13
